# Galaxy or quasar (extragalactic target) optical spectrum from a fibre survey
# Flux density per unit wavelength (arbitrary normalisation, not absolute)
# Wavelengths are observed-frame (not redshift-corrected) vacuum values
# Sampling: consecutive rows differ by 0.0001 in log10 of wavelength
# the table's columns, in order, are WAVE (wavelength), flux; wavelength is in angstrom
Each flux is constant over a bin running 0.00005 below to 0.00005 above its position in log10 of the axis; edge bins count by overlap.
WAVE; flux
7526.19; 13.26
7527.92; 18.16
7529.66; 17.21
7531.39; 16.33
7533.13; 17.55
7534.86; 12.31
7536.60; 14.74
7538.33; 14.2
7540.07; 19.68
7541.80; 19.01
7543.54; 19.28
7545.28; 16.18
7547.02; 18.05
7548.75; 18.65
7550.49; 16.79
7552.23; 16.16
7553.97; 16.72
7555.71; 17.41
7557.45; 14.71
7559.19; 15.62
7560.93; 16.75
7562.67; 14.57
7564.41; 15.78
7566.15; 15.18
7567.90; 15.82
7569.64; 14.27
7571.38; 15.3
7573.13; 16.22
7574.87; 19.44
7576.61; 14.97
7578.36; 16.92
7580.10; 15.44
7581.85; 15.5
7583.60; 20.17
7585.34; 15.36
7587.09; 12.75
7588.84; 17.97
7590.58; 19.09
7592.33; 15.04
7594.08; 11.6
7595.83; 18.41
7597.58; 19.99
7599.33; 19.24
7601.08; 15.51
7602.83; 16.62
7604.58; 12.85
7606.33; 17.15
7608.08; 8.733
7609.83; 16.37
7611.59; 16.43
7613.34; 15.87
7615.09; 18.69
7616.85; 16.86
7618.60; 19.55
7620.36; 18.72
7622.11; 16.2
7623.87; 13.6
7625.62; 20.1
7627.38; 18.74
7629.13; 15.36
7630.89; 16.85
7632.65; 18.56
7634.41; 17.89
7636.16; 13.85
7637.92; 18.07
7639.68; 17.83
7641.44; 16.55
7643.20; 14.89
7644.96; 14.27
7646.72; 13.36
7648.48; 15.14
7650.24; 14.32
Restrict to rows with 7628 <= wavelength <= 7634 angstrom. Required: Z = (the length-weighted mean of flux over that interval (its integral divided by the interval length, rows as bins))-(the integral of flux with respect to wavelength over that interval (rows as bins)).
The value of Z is -85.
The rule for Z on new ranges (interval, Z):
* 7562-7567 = -61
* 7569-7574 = -61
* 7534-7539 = -55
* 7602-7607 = -62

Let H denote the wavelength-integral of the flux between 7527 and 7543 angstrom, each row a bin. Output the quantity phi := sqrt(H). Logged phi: 16.3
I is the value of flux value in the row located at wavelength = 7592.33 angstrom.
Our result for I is 15.04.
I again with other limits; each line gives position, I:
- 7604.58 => 12.85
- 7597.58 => 19.99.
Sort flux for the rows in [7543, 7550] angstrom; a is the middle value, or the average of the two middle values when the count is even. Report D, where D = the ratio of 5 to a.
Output 0.272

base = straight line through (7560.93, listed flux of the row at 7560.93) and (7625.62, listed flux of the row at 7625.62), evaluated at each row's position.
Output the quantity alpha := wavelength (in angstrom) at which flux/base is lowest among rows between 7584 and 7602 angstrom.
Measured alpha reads 7594.08 angstrom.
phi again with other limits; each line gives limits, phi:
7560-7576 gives 16.0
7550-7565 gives 15.5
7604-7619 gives 15.4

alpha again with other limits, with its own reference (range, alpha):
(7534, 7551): 7534.86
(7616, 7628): 7623.87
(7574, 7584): 7576.61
